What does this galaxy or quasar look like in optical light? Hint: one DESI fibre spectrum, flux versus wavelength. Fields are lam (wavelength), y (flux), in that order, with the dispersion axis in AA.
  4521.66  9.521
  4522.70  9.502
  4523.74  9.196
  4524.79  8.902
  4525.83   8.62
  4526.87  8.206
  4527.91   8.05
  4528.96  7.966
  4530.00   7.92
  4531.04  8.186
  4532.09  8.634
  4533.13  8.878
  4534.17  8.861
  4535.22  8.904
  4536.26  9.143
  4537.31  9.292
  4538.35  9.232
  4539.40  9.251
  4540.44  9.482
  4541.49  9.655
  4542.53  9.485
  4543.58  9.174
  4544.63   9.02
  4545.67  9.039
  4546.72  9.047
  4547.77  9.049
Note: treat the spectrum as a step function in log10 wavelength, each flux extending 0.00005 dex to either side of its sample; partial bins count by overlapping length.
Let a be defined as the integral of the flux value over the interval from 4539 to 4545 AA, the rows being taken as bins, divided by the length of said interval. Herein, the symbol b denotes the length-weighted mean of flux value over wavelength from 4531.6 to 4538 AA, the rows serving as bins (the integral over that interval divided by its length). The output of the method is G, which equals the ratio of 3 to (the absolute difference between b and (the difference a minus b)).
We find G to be 0.349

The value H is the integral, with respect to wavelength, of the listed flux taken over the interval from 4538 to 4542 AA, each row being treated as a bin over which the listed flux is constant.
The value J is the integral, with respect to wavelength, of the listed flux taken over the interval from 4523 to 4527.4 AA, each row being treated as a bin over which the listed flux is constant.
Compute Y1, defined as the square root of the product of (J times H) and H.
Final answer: 234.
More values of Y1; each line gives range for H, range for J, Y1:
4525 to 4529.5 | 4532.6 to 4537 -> 233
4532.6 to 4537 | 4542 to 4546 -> 239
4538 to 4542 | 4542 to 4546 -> 228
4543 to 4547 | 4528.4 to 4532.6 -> 212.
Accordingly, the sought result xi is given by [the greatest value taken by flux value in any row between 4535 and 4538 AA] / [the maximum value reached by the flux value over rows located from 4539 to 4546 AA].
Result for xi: 0.96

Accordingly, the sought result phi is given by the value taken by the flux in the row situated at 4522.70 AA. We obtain 9.502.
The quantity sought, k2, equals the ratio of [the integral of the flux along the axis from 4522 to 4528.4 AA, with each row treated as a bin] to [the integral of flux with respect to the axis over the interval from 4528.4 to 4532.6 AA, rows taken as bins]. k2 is 1.6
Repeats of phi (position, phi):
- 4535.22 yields 8.904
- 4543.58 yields 9.174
